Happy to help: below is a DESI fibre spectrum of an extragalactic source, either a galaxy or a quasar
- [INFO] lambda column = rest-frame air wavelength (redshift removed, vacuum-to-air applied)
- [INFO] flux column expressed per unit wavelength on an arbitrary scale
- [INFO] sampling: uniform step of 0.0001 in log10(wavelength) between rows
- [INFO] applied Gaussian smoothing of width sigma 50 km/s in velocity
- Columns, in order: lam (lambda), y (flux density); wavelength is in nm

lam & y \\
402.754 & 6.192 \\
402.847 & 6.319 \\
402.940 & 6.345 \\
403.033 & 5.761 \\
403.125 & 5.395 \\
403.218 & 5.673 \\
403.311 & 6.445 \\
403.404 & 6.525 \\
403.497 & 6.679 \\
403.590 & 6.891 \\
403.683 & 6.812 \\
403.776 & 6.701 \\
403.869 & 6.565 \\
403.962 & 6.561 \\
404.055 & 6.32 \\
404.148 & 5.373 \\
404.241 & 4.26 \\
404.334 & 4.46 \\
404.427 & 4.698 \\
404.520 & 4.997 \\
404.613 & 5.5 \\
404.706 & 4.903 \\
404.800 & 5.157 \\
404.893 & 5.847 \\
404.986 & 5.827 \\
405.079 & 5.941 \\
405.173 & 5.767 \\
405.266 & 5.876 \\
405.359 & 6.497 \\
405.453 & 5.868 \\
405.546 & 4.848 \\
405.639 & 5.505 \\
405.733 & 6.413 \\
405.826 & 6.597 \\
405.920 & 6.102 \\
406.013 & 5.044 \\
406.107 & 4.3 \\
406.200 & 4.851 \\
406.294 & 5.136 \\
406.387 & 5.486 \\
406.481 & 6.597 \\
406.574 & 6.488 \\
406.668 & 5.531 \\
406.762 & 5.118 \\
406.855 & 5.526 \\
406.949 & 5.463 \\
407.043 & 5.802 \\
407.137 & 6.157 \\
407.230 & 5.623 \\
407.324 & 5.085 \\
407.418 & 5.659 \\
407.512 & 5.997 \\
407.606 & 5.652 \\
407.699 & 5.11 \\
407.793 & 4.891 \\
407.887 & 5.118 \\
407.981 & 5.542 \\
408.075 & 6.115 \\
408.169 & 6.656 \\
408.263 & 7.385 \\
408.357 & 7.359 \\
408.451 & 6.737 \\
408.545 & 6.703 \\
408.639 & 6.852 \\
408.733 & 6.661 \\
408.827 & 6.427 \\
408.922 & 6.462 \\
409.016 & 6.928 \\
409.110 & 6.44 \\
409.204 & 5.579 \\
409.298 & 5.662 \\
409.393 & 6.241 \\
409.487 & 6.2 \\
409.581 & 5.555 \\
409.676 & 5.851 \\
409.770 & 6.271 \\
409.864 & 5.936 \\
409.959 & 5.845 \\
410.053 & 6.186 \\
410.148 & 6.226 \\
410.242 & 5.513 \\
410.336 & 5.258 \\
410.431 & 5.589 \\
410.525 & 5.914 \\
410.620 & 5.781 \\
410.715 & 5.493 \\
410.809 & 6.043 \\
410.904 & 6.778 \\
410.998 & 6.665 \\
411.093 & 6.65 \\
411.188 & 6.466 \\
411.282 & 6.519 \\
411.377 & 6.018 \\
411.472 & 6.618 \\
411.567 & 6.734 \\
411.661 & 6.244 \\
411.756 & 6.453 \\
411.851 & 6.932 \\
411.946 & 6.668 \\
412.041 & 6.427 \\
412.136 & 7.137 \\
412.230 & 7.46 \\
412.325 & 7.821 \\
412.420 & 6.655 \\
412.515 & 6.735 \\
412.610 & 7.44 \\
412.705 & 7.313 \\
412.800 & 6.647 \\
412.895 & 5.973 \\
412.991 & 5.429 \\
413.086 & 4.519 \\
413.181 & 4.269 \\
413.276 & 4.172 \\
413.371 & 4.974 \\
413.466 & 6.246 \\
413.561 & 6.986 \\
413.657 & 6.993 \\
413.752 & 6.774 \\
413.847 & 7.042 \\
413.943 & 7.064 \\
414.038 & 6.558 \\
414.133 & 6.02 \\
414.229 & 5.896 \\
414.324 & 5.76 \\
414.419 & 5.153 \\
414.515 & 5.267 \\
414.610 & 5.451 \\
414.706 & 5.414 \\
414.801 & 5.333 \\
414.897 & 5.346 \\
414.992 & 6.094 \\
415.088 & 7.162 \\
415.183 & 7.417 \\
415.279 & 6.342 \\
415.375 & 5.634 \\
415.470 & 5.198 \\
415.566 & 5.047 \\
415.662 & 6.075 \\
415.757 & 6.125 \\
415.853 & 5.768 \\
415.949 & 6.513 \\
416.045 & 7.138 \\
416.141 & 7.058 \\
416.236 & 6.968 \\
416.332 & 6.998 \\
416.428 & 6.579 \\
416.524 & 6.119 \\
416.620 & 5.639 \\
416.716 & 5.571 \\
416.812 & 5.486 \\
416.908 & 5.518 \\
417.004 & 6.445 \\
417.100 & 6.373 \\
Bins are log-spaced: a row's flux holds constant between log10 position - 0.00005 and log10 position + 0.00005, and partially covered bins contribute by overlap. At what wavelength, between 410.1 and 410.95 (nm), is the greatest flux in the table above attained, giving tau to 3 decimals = 410.904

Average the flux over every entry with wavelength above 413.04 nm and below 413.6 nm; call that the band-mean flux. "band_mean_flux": 5.2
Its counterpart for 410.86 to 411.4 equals 6.5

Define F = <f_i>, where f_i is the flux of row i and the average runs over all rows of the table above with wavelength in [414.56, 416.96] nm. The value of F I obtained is 6.08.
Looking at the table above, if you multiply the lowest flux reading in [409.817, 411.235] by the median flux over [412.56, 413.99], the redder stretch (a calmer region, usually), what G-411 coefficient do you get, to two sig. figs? 35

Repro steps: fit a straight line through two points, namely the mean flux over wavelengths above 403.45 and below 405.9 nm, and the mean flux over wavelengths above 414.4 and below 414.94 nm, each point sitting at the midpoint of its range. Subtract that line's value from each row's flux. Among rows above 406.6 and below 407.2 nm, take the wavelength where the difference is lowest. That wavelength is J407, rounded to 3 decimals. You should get 406.762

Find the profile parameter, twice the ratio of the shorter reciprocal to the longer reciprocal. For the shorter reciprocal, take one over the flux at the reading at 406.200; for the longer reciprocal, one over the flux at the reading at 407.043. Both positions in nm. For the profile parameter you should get 2.39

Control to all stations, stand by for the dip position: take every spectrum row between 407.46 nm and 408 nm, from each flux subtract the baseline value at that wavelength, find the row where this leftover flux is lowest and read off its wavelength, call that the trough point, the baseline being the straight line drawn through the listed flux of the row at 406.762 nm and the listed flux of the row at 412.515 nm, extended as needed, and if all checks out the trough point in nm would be 407.793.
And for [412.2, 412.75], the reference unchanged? 412.420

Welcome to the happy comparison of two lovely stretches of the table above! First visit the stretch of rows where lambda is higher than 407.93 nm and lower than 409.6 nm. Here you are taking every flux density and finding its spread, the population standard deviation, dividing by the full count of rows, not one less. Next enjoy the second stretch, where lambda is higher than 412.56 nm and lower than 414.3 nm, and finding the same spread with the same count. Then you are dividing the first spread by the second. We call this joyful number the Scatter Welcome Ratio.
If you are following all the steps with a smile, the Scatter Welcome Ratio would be 0.54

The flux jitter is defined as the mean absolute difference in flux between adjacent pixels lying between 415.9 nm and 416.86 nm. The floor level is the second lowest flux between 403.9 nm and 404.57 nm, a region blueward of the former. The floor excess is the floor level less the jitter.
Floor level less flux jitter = 4.20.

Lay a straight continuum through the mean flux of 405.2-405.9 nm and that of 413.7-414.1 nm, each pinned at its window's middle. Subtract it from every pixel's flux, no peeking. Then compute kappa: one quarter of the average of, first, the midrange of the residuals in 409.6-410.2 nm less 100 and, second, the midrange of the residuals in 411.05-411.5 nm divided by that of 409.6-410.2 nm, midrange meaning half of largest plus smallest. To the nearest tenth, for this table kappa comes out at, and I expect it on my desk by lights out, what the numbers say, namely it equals -12.5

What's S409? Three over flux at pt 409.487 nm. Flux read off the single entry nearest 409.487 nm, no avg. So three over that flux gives 0.484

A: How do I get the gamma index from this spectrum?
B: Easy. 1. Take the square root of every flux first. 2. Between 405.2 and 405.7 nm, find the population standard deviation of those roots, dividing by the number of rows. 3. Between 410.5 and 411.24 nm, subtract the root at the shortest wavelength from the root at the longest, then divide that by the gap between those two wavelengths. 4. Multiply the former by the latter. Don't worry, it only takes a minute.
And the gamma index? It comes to 0.02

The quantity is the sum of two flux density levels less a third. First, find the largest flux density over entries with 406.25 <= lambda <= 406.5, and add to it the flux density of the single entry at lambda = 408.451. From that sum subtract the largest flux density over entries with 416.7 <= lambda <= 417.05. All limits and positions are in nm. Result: 6.9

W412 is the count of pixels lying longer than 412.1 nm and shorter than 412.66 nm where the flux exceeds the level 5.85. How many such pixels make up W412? 6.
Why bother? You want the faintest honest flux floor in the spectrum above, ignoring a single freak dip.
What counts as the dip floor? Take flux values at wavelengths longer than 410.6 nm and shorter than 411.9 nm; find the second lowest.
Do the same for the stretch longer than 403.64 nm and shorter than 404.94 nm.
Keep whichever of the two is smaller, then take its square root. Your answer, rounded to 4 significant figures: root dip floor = 2.112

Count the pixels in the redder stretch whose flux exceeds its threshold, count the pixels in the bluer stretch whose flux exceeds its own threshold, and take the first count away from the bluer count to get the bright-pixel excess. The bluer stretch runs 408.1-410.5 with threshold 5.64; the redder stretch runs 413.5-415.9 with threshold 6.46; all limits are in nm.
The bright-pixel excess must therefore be 12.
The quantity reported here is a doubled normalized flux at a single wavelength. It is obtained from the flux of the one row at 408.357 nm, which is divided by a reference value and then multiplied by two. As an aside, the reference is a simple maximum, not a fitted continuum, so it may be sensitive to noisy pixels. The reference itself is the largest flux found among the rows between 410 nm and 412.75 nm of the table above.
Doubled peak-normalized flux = 1.88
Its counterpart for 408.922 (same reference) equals 1.65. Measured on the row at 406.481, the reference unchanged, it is 1.69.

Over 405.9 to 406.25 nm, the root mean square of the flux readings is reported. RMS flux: 5.1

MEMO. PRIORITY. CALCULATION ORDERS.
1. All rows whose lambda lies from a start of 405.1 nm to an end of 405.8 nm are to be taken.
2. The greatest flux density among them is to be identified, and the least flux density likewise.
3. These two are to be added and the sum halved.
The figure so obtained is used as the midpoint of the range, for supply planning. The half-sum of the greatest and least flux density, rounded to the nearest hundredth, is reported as 5.67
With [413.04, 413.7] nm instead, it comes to 5.58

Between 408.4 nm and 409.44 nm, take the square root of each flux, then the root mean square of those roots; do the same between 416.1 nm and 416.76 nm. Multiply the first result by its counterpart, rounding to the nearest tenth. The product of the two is 6.4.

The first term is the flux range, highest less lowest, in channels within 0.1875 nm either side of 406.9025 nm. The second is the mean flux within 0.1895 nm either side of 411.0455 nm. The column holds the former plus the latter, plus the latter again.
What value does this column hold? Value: 14.0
